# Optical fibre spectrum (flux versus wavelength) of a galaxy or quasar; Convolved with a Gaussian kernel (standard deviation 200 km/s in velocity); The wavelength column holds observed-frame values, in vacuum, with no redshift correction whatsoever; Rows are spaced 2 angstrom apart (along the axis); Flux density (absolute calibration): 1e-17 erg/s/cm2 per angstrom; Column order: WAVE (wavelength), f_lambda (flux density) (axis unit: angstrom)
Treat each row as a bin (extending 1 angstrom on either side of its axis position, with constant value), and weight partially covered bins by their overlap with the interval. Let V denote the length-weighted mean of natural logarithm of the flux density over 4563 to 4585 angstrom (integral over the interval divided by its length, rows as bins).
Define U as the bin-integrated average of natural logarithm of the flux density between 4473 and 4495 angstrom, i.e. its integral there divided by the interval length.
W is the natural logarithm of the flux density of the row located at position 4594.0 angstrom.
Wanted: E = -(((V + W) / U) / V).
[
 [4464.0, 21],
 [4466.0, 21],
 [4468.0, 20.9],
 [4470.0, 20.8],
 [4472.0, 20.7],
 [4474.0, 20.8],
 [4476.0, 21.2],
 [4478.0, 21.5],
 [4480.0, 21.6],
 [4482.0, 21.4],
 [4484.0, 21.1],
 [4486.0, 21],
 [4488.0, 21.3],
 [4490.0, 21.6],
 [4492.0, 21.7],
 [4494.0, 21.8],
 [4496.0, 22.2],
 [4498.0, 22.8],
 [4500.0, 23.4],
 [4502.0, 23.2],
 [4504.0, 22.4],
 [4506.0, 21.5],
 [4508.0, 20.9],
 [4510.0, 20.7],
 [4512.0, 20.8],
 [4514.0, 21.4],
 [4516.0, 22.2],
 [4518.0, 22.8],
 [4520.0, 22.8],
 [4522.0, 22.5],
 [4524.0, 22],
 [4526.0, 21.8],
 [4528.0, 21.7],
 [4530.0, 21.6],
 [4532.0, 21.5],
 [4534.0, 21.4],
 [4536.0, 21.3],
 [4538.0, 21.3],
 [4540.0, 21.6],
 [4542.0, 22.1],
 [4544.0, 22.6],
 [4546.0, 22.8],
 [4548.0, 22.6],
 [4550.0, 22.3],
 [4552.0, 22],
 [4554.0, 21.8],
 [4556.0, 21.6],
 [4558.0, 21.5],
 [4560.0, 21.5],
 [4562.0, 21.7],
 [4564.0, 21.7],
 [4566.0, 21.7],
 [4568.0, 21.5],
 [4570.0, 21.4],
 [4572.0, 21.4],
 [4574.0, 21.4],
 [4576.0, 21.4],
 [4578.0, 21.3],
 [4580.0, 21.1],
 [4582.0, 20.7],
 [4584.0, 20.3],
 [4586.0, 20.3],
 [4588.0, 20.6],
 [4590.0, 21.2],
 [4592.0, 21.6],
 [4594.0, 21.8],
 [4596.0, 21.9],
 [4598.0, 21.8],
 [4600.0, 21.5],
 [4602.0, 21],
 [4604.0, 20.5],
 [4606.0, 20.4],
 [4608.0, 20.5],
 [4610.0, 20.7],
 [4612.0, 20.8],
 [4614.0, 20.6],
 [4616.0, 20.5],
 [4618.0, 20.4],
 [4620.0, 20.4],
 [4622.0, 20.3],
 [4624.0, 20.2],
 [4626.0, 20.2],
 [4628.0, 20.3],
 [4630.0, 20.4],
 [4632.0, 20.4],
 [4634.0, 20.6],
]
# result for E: -0.656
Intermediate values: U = 3.06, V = 3.06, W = 3.08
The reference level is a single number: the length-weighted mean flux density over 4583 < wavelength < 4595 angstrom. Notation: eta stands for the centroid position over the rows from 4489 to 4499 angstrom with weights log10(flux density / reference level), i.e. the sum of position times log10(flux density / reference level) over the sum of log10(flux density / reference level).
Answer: 4495.1 angstrom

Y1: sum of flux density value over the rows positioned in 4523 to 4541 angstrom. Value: 194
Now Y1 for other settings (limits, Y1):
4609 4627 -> 184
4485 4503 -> 199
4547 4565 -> 197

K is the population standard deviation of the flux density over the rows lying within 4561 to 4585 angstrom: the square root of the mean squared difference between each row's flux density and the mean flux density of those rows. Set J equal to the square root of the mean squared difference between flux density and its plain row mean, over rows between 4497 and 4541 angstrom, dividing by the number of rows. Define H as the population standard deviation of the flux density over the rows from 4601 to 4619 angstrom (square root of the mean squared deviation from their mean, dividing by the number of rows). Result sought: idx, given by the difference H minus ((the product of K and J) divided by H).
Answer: -1.4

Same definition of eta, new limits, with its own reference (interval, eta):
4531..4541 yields 4536.1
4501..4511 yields 4502.6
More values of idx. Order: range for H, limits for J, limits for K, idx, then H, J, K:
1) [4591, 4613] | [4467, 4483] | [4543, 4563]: 0.3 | 0.563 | 0.33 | 0.47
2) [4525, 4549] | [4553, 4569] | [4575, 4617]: 0.4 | 0.514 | 0.11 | 0.52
